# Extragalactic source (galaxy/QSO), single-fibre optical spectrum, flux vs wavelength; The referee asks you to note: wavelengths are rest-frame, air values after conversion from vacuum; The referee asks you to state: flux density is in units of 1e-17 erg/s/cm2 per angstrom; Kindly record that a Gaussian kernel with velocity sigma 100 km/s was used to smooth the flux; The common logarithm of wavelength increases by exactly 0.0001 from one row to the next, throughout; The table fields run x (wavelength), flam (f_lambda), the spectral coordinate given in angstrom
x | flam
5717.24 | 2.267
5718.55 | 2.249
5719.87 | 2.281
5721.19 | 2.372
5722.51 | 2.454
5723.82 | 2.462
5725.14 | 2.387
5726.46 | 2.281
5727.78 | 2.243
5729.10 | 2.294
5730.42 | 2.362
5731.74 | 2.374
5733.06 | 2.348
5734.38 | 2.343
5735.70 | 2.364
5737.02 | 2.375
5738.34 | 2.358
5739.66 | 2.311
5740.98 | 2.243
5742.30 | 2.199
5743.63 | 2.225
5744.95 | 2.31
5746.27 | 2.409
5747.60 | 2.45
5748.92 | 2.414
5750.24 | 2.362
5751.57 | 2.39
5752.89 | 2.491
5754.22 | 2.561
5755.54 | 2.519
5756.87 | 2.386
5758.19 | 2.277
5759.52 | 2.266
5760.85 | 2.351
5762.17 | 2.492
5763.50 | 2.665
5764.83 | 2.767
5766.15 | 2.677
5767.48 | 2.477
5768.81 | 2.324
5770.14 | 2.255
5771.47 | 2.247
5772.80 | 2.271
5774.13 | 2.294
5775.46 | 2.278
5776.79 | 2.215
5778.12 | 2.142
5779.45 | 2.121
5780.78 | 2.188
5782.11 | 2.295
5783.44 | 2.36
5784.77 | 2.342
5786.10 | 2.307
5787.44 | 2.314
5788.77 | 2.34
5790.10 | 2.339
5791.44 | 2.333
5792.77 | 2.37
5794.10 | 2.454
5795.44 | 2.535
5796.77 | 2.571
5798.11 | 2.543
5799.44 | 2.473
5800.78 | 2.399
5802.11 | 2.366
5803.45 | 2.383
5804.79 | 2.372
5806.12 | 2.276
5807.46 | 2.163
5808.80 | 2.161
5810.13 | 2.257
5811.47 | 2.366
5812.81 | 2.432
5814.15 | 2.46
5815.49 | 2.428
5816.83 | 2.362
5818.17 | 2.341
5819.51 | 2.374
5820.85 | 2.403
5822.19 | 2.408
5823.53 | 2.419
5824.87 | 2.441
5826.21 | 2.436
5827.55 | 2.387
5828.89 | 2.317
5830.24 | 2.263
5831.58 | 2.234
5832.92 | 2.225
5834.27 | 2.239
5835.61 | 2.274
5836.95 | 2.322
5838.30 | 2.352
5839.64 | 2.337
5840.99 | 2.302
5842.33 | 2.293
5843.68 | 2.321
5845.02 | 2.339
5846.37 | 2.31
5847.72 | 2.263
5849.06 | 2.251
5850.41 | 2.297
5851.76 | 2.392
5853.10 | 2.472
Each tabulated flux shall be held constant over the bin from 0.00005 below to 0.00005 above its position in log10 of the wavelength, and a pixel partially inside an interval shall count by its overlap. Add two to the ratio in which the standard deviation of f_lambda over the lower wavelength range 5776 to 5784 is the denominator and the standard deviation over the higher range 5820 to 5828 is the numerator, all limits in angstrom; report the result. 2.2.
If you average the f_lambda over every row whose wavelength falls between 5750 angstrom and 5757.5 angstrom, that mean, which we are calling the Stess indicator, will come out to 2.45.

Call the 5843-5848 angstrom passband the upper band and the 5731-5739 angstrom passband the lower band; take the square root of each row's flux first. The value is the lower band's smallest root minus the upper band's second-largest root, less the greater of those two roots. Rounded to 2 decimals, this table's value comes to -1.52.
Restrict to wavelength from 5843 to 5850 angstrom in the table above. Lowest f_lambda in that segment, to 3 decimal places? 2.251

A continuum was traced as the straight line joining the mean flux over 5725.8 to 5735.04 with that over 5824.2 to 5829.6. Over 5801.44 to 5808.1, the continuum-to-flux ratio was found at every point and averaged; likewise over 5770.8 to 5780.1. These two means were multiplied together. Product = 1.09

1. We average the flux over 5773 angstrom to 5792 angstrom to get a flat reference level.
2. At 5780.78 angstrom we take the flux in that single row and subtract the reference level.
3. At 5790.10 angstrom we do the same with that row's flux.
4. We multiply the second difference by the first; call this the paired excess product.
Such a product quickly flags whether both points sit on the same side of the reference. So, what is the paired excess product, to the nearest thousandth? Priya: -0.006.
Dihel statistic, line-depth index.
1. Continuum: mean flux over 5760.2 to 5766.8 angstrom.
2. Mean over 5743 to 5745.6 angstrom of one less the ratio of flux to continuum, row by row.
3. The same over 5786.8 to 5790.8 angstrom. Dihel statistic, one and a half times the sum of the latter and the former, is 0.34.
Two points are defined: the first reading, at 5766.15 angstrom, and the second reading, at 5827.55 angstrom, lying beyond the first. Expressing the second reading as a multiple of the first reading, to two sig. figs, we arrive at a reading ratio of 0.89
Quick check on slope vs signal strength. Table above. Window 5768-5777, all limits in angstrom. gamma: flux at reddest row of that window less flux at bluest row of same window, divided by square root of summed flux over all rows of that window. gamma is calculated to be -0.027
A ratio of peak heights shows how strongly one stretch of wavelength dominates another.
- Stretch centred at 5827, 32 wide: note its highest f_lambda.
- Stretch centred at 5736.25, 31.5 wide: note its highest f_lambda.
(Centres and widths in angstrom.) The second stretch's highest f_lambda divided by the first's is 1.00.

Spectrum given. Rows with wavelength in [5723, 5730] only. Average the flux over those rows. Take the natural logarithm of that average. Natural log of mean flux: 0.85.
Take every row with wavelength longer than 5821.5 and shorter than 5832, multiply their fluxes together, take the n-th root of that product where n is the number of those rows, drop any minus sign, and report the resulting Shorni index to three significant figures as 2.36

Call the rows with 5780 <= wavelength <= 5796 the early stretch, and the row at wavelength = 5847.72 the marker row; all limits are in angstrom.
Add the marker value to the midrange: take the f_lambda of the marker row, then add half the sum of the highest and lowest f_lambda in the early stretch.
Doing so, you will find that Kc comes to 4.62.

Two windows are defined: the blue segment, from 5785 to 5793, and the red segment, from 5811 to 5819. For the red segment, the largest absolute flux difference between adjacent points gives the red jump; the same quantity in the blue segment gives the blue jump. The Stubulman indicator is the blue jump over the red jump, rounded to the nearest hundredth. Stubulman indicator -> 0.56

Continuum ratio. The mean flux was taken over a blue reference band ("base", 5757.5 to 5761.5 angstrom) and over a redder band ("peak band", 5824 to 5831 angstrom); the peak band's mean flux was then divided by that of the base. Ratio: 1.03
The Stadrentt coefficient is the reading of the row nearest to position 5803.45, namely 2.383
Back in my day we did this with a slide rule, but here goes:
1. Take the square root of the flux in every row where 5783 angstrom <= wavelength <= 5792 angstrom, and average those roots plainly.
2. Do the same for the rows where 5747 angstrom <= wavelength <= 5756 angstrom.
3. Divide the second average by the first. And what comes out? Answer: 1.03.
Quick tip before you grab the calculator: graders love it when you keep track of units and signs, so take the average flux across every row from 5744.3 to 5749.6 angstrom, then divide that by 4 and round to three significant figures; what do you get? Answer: 0.599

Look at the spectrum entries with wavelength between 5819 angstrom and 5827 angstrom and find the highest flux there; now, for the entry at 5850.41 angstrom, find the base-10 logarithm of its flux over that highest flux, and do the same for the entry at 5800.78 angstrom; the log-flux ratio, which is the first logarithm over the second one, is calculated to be 3.5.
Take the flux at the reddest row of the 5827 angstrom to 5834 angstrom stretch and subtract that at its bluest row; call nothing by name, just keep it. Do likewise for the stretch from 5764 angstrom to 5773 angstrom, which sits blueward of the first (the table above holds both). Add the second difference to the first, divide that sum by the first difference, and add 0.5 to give 5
